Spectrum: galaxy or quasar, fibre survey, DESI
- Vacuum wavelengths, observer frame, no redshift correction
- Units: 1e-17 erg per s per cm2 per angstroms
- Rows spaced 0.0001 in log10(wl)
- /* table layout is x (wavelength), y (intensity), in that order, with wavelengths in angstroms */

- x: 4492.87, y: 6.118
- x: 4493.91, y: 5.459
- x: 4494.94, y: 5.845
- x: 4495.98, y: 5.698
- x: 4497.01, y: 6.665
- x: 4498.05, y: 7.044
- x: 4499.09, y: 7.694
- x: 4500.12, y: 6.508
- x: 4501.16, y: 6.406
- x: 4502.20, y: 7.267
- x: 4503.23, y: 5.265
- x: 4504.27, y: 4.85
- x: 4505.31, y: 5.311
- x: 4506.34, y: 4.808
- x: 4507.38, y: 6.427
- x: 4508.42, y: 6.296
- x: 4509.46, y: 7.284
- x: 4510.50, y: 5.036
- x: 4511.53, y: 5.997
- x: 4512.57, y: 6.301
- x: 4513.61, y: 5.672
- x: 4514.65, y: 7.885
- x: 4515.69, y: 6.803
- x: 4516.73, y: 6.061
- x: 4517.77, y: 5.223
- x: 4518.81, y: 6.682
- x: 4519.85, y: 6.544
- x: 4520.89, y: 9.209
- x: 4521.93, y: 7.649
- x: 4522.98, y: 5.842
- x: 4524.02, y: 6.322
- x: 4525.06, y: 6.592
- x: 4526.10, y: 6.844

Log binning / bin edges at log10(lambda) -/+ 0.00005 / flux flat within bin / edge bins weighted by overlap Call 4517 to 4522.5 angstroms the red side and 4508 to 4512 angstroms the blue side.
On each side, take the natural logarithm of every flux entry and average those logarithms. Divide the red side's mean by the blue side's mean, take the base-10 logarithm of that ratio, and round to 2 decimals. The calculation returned 0.03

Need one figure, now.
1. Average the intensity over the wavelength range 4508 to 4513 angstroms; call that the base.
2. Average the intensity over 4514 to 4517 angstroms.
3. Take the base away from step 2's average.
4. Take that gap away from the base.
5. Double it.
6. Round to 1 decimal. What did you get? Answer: 10.9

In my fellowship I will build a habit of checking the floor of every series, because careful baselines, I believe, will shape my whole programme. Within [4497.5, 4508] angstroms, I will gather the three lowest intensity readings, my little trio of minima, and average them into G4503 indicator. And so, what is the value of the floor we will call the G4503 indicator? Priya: 4.97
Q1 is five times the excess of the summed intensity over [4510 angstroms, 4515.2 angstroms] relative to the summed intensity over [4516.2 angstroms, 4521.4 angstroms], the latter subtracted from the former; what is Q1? -14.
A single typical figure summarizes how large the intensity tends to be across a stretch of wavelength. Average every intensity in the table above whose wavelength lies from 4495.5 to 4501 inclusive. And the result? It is 6.7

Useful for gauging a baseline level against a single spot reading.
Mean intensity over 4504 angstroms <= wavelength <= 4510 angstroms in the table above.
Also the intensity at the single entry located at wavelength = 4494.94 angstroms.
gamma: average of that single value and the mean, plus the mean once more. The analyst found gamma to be 11.7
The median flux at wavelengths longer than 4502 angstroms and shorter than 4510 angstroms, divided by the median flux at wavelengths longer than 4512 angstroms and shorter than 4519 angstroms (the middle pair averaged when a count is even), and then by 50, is 0.0184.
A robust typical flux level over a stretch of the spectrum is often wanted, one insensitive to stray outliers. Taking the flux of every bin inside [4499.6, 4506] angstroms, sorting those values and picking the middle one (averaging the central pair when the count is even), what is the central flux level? 5.9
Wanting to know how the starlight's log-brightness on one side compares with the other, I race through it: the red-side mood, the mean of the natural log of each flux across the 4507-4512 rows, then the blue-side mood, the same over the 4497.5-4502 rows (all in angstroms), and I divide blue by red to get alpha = 1.06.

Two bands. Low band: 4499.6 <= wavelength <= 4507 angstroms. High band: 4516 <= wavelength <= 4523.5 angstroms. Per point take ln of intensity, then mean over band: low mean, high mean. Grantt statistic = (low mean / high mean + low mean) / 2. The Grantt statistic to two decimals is 1.33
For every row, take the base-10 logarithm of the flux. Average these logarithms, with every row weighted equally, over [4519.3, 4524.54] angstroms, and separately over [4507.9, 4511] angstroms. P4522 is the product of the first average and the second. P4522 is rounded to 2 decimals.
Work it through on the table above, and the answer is 0.67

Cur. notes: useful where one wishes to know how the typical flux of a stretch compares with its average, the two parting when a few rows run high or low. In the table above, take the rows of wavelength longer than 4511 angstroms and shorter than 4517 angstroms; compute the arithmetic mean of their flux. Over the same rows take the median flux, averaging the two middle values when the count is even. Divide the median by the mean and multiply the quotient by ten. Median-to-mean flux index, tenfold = 9.6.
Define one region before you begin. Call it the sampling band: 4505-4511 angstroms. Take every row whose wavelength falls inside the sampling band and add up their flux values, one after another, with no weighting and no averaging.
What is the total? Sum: 35.2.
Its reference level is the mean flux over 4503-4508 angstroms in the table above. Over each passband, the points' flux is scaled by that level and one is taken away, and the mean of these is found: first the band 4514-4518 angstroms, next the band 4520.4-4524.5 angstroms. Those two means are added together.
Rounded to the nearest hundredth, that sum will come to 0.58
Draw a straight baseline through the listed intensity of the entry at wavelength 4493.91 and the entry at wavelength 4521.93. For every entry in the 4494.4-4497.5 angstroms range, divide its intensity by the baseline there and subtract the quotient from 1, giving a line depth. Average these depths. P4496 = -0.08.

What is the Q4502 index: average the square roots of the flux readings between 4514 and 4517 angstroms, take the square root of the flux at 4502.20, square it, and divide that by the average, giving 2.8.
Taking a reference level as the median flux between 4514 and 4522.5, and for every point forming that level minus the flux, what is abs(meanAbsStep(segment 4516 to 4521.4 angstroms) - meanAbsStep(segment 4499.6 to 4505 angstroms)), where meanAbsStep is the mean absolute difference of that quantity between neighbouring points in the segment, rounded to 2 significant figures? 0.43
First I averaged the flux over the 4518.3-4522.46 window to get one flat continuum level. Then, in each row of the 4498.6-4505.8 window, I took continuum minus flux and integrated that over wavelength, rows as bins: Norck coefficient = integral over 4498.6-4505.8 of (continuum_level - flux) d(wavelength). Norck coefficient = 10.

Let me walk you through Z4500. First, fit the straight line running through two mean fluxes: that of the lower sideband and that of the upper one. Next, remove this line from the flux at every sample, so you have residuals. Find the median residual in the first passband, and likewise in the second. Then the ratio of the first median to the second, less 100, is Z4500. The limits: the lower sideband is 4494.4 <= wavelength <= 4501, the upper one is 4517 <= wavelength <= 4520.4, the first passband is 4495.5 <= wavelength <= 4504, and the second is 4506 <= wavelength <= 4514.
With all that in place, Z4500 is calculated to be -100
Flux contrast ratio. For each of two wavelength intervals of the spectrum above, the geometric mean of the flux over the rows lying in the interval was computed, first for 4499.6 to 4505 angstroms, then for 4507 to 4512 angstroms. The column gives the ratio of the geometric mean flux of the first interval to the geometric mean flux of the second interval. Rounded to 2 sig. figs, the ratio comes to 0.97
